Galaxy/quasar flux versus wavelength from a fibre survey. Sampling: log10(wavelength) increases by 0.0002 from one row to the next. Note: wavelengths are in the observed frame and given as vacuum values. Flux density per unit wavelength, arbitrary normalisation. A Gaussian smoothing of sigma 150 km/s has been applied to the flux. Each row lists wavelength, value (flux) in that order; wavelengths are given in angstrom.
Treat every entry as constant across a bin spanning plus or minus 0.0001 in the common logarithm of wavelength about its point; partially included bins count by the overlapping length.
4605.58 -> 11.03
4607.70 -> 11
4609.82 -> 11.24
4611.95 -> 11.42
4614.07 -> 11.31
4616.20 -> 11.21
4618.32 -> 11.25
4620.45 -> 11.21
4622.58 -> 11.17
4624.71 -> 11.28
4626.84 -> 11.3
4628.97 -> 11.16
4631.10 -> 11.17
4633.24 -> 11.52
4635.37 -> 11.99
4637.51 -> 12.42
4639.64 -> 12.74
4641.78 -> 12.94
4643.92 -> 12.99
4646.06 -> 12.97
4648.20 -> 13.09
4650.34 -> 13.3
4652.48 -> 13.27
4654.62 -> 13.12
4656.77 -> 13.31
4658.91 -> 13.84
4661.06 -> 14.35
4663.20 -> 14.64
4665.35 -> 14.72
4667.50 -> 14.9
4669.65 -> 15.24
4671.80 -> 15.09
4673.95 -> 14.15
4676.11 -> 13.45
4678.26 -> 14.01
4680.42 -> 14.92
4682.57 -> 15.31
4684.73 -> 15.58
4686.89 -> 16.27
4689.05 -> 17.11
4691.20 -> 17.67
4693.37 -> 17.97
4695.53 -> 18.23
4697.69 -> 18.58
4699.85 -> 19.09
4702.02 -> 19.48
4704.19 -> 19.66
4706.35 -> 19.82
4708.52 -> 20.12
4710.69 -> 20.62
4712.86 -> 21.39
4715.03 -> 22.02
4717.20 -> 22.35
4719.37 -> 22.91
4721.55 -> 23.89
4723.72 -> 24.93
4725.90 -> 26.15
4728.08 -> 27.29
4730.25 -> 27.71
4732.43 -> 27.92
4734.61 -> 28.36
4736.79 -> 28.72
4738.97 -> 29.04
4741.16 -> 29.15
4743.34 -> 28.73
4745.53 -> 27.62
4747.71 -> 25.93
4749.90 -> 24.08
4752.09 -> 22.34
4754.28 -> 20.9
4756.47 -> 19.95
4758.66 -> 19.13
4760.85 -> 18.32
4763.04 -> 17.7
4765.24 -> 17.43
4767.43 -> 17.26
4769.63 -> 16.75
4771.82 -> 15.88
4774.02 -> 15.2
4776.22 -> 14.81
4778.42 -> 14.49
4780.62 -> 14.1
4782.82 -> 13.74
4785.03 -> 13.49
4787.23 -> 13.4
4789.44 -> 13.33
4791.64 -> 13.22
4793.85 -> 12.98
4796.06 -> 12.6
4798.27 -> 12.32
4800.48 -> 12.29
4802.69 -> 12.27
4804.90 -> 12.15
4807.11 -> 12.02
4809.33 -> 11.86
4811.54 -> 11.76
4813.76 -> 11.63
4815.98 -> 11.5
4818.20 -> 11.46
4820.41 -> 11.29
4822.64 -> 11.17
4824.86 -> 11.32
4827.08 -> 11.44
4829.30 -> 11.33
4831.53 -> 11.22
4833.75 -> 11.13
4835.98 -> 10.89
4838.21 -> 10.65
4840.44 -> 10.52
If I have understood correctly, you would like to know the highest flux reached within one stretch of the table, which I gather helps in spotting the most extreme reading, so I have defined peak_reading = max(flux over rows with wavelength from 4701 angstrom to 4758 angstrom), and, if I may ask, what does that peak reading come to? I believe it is 29.15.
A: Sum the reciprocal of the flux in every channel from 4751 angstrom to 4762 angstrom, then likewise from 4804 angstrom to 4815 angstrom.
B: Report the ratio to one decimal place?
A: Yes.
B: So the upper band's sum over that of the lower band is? 1.7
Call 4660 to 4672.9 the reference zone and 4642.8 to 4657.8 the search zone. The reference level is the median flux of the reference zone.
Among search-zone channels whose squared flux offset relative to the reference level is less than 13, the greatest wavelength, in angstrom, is 4656.77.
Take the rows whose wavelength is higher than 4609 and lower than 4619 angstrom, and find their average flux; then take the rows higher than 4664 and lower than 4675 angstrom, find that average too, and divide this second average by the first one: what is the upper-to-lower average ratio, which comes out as 1.3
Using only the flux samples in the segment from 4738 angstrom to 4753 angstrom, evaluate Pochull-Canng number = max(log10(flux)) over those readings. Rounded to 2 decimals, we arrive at 1.46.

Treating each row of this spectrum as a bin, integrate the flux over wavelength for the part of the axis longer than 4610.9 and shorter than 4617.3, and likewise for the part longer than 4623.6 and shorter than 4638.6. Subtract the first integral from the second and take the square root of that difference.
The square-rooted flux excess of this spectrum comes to 10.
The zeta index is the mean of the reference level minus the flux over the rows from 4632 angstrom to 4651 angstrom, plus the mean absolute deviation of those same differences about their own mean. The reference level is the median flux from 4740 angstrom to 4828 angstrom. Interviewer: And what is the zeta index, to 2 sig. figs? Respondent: 1.4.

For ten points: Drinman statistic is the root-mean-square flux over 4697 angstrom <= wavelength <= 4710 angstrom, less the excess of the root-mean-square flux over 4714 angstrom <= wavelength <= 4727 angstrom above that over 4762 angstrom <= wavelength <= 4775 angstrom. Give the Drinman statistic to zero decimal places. 12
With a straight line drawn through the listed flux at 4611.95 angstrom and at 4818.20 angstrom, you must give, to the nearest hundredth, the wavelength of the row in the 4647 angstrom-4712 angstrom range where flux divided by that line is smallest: 4648.20 angstrom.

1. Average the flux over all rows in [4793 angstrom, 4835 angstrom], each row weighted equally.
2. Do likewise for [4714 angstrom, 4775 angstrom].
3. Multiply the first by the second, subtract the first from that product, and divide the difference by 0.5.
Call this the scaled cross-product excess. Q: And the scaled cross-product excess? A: 521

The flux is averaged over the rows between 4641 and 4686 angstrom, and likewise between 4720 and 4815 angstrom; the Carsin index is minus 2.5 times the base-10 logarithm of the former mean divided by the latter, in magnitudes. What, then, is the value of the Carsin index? 0.32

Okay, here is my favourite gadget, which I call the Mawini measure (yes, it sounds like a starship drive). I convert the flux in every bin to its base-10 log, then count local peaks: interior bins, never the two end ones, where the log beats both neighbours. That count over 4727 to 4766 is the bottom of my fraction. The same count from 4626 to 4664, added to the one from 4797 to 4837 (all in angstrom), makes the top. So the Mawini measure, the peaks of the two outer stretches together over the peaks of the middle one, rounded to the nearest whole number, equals 3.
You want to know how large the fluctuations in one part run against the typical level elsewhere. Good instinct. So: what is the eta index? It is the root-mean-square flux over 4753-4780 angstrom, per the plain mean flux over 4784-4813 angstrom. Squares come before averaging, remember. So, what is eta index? 1.4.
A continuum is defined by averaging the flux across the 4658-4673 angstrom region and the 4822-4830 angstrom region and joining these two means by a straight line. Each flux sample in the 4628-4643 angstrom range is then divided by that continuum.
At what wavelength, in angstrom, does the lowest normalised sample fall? 4628.97 angstrom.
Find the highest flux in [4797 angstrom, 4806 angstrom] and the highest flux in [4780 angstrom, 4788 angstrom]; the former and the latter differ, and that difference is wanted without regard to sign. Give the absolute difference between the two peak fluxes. 2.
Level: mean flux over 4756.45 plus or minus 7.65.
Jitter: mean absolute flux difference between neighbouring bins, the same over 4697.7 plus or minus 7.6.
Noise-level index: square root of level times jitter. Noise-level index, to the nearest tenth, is 2.6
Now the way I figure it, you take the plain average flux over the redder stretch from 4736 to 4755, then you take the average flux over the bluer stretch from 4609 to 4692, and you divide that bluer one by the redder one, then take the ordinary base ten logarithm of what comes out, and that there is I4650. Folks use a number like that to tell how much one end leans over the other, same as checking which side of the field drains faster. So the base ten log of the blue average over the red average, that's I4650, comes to -0.30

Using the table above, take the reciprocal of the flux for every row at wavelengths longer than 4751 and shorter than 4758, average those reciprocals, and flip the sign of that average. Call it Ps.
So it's -0.048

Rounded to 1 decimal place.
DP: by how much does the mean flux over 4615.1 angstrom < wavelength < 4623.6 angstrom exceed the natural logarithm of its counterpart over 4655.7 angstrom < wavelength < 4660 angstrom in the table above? 8.6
